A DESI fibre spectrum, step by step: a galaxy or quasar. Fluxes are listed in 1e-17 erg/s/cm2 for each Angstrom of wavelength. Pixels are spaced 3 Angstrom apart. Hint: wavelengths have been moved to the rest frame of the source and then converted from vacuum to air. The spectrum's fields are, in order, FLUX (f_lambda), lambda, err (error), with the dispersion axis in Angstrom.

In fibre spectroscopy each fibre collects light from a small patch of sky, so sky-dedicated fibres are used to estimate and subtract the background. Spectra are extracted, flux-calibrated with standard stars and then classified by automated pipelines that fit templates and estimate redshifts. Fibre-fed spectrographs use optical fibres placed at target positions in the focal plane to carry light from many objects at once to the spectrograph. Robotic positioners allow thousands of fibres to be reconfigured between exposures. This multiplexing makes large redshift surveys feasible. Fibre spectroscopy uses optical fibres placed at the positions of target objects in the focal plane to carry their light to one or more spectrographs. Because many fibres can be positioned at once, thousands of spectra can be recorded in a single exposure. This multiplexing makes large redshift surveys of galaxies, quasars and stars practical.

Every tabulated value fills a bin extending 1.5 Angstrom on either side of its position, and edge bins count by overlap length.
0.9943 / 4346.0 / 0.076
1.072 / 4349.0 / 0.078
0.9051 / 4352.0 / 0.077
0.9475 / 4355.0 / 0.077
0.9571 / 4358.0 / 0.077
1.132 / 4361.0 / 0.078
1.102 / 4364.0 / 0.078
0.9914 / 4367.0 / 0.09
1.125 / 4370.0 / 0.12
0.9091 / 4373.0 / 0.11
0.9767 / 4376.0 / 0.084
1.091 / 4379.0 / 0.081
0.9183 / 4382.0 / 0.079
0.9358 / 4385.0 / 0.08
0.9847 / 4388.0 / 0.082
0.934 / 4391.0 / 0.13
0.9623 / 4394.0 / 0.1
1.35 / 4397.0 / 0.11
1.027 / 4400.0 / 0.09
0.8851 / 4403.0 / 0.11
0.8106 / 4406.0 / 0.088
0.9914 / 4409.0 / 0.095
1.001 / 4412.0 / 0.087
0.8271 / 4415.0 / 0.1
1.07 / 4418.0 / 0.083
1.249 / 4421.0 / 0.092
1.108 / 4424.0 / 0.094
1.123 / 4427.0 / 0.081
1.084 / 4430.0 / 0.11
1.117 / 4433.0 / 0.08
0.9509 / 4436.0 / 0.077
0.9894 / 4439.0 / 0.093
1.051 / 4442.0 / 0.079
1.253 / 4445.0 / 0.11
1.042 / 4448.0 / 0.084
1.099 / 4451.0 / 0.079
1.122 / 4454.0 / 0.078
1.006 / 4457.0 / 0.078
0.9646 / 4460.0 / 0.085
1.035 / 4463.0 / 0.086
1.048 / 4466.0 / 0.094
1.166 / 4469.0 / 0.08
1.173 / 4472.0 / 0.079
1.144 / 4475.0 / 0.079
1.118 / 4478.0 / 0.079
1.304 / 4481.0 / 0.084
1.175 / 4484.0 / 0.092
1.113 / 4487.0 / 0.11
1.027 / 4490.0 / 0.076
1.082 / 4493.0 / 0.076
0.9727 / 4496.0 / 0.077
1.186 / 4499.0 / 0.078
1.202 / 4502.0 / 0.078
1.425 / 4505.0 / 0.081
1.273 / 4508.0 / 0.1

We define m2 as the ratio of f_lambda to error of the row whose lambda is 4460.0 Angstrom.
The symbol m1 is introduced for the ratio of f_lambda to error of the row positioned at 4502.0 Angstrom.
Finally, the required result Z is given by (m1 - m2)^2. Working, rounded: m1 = 15.4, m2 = 11.3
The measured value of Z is 17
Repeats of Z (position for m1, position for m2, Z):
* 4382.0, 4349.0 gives 4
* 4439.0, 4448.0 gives 3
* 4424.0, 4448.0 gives 0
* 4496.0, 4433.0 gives 2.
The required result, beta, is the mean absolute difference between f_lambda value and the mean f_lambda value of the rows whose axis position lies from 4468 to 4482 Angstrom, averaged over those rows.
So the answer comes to 0.049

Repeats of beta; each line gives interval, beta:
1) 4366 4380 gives 0.071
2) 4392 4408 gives 0.145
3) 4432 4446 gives 0.090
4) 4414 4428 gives 0.101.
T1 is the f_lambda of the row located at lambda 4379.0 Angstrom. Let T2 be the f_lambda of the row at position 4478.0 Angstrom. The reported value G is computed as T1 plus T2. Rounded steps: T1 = 1.091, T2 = 1.118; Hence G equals 2.21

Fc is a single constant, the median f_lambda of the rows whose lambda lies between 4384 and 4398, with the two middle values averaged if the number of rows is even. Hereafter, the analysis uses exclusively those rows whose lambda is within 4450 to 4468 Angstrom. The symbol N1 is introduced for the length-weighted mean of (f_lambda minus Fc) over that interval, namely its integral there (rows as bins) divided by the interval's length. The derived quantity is 0.09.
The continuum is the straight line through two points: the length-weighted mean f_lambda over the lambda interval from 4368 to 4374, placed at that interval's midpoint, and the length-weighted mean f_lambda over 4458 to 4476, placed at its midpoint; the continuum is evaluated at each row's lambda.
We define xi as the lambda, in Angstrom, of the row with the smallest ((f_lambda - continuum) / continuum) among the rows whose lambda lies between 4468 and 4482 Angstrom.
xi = 4478.0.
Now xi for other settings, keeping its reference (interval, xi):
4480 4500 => 4496.0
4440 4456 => 4448.0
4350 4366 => 4352.0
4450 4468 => 4460.0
